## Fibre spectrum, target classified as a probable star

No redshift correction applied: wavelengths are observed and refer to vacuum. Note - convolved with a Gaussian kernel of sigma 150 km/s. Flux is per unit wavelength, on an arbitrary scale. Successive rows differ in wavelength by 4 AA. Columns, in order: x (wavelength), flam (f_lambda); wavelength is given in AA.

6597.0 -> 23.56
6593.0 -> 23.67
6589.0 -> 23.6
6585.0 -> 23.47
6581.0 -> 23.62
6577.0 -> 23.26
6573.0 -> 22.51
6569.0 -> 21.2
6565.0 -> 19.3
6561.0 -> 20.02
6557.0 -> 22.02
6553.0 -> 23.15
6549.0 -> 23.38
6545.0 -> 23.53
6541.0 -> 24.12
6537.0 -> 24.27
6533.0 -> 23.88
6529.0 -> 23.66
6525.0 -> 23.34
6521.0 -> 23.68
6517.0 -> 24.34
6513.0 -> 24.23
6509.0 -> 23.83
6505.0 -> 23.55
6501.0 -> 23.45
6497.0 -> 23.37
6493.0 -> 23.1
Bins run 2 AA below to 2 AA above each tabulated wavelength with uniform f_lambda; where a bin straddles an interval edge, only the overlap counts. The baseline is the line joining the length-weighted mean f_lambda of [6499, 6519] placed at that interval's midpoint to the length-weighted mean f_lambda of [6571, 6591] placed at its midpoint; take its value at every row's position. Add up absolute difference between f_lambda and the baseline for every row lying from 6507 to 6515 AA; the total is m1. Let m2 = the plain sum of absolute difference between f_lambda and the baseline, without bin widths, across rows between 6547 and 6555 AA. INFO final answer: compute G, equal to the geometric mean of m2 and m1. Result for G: 0.5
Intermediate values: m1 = 0.4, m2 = 0.54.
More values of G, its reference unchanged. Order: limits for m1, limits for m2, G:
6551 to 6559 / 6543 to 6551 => 0.6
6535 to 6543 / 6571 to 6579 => 1.0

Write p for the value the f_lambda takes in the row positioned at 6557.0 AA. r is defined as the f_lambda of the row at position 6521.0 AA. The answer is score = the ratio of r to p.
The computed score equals 1.08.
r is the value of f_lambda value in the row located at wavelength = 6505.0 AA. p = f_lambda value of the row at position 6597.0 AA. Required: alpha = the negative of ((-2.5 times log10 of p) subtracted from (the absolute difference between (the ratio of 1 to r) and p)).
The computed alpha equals -26.95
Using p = 23.56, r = 23.55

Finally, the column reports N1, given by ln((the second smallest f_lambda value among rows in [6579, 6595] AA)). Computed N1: 3.16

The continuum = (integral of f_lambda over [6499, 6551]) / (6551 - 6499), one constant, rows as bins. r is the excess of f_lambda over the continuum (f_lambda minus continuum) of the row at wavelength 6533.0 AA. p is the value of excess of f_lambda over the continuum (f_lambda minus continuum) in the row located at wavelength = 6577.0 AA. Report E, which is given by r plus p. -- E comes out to 0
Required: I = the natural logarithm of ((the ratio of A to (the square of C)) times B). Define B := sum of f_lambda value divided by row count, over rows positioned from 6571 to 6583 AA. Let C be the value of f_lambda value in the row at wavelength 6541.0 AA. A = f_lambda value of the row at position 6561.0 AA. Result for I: -0.23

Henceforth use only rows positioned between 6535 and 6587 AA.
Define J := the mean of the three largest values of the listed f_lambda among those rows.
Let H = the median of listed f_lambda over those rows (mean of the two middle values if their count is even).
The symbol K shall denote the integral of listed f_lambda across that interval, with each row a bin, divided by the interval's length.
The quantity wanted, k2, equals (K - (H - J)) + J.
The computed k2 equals 47.4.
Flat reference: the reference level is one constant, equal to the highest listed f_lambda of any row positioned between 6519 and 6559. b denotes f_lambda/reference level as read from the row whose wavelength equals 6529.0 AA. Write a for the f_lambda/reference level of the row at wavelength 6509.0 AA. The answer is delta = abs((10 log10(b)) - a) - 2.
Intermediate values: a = 0.982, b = 0.975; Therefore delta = -0.91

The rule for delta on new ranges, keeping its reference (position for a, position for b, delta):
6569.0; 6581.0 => -1.01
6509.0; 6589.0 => -0.90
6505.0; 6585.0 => -0.88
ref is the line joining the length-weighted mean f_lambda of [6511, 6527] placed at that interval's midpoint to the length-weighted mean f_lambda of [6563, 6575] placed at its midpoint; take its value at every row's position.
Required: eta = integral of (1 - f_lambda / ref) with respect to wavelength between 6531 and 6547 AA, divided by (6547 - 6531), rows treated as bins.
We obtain -0.05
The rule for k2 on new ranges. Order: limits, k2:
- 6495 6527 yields 48.4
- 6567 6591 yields 46.7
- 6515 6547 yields 48.6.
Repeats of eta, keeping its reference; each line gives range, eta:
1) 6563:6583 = -0.06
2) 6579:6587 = -0.17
